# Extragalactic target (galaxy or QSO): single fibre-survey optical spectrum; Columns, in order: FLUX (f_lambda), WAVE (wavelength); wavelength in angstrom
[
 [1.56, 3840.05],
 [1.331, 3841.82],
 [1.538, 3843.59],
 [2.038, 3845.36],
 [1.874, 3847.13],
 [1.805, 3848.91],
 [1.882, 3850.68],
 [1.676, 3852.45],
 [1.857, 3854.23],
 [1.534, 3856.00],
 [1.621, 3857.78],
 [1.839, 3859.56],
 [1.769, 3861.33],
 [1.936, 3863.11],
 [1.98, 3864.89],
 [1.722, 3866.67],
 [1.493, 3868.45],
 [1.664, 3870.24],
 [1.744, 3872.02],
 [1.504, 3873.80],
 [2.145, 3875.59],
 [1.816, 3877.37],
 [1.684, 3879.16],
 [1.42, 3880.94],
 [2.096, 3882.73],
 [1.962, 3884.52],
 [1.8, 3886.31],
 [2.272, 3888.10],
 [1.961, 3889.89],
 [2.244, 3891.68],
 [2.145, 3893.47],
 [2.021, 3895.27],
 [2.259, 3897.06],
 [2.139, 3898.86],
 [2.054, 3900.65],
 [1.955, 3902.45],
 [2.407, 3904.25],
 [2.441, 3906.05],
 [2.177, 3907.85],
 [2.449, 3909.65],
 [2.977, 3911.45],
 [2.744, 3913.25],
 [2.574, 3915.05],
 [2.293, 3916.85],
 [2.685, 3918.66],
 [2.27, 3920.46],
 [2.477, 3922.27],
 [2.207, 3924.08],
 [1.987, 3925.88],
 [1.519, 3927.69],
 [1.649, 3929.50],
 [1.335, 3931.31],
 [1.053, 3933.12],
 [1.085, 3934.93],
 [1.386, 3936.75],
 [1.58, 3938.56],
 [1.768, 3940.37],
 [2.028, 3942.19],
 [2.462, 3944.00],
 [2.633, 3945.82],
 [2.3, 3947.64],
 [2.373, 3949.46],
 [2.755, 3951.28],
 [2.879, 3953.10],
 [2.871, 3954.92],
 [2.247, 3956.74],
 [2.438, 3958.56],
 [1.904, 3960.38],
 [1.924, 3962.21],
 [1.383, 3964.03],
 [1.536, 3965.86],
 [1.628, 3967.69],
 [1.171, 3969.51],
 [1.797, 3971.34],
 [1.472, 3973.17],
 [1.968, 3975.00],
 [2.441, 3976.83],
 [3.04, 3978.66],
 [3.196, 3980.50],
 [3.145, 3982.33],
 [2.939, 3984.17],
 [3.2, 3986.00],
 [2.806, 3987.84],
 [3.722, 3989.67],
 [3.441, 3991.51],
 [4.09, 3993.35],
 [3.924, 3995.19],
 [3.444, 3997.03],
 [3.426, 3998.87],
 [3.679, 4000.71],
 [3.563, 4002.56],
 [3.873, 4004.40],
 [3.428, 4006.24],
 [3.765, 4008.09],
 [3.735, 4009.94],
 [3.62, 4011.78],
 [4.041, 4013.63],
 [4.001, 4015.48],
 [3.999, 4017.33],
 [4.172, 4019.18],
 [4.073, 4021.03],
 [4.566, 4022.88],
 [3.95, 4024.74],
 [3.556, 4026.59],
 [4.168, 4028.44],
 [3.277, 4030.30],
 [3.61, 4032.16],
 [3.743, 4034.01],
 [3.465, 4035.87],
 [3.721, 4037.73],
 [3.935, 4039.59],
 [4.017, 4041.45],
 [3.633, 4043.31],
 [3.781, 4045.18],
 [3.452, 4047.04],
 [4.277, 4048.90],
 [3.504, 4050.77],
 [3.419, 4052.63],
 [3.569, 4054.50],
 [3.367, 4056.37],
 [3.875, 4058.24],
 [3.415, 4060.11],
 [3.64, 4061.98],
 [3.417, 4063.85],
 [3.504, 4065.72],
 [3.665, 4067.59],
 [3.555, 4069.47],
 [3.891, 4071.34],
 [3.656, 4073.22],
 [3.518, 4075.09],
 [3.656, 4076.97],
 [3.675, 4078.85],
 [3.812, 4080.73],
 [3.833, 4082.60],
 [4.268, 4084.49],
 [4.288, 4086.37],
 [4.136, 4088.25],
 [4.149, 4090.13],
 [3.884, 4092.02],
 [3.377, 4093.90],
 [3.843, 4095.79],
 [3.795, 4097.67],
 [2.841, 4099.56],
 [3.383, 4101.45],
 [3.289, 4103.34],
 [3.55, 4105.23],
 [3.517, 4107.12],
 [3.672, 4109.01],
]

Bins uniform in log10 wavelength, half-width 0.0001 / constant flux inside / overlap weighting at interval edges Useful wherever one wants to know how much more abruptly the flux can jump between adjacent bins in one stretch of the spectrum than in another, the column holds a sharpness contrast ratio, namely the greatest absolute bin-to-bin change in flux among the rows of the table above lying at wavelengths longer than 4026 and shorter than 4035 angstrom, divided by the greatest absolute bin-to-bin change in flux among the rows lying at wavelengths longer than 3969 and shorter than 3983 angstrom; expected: 1.42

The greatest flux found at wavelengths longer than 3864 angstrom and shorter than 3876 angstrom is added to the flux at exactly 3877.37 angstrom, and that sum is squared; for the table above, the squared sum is 16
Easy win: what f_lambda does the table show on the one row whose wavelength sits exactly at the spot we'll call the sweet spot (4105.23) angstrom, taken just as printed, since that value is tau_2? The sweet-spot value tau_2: 3.55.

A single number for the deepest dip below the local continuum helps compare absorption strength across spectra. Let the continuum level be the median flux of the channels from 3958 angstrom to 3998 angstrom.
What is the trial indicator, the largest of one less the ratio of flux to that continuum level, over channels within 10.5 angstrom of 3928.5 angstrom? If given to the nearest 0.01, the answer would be 0.60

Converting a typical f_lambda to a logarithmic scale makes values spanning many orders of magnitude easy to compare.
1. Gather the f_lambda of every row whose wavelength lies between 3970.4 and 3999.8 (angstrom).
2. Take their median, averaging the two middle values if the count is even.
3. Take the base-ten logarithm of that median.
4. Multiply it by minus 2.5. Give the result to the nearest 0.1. -1.3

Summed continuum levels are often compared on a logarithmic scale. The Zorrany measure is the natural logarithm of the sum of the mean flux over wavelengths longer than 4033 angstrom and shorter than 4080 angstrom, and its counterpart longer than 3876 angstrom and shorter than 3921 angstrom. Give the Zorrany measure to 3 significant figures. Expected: 1.77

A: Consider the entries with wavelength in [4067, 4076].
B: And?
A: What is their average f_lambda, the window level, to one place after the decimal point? 3.7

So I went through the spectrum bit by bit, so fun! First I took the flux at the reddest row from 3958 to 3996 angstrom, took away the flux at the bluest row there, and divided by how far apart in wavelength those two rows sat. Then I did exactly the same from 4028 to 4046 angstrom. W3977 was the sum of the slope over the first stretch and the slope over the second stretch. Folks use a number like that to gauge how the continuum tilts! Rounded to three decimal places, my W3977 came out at 0.017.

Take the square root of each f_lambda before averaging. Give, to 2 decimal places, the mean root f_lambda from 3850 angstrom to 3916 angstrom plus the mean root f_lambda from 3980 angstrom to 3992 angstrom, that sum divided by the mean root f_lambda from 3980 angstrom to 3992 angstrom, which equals 1.79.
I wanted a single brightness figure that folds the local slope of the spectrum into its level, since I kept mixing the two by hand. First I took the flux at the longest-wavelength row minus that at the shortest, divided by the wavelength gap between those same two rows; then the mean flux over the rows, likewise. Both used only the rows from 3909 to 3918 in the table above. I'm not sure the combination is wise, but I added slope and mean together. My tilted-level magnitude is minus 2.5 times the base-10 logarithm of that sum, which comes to -1.03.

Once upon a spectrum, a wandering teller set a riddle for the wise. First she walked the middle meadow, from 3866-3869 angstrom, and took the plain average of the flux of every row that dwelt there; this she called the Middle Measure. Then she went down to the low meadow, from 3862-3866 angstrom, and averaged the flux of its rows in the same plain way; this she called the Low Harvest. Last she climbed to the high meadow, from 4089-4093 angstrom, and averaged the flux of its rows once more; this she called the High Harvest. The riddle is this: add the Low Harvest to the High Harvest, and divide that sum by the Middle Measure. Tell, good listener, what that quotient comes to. 3.7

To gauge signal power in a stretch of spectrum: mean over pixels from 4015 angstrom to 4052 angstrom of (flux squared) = 15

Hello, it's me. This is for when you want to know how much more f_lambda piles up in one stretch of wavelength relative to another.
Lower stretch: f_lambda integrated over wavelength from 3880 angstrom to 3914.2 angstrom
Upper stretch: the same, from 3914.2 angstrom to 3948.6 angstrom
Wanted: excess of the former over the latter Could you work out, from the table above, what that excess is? 7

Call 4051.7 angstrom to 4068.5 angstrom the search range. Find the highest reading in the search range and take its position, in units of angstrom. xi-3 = 4058.24 angstrom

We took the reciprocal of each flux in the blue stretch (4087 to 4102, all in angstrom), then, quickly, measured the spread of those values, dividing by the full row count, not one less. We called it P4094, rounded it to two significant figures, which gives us 0.035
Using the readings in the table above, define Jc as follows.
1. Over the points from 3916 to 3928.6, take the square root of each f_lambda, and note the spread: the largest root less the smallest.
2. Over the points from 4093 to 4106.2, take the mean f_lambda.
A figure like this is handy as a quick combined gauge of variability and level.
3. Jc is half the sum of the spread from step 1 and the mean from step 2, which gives 1.92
